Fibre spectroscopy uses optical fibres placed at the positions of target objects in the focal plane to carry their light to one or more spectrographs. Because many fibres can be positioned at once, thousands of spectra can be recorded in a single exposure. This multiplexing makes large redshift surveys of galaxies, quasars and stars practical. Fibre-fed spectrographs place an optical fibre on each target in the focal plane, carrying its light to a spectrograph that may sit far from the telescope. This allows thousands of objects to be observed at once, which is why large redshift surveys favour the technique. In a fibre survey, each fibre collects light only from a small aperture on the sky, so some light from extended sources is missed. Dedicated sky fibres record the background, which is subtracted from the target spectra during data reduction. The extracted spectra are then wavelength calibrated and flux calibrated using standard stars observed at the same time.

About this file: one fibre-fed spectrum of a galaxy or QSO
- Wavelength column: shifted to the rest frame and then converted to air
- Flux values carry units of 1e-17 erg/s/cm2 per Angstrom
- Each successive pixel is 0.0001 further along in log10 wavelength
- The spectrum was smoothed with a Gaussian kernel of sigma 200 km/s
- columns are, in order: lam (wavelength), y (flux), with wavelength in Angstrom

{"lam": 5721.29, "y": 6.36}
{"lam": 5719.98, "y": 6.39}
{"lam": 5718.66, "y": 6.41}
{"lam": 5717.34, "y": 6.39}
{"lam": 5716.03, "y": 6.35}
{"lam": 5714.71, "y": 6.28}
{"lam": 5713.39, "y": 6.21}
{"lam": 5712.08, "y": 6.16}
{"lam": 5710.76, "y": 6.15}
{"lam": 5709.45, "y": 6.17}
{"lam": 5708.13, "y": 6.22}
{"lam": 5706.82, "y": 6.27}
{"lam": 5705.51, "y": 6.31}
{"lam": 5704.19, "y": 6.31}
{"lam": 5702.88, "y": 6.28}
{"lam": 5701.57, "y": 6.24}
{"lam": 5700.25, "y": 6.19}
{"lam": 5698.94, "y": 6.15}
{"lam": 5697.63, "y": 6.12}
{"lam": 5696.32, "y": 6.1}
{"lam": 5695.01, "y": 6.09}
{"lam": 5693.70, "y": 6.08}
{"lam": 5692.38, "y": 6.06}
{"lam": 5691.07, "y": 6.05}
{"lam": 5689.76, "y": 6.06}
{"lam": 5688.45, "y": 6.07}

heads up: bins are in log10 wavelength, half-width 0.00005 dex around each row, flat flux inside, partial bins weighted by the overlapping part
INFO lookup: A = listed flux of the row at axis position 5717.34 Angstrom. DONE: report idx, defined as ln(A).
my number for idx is 1.85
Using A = 6.39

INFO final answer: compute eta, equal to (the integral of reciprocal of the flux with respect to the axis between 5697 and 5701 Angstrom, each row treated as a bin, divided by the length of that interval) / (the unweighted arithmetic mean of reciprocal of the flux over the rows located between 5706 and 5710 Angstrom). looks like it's 1.01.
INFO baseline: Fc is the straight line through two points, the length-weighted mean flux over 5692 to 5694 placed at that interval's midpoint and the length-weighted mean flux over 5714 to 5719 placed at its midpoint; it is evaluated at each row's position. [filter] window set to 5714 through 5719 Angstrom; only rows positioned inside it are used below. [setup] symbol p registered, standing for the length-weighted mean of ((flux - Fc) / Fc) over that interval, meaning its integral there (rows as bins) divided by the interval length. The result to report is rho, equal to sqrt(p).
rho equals 0.032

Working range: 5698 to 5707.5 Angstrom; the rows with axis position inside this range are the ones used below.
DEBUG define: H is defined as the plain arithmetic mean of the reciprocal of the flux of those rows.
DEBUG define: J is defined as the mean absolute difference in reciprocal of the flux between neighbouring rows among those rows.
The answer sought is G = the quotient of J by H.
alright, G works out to 0.0053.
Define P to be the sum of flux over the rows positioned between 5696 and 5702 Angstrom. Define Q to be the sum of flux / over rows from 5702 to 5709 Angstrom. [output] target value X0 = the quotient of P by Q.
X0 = 0.981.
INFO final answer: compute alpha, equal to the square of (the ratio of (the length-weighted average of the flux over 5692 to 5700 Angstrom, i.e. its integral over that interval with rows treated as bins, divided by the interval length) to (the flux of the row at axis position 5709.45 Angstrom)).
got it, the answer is 0.98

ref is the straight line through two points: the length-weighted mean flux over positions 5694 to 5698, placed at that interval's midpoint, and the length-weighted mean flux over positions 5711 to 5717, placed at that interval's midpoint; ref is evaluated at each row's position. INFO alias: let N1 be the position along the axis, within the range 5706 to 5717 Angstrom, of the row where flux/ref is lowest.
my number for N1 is 5712.08 Angstrom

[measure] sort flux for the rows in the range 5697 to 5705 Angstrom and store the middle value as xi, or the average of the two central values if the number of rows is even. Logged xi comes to 6.215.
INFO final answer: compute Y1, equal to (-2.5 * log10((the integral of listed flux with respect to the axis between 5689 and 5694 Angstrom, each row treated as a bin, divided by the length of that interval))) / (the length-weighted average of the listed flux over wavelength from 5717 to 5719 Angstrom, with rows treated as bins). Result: -0.306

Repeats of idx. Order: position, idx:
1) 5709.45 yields 1.82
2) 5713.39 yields 1.83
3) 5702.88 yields 1.84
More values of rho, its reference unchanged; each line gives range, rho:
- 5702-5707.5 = 0.125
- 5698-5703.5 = 0.105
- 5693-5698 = 0.059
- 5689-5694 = 0.080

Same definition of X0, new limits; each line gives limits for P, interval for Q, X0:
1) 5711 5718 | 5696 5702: 1.019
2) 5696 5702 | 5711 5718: 0.981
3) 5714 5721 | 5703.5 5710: 1.017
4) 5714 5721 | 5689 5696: 1.049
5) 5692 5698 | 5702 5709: 0.970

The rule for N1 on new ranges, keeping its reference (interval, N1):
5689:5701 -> 5692.38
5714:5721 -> 5714.71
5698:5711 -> 5710.76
